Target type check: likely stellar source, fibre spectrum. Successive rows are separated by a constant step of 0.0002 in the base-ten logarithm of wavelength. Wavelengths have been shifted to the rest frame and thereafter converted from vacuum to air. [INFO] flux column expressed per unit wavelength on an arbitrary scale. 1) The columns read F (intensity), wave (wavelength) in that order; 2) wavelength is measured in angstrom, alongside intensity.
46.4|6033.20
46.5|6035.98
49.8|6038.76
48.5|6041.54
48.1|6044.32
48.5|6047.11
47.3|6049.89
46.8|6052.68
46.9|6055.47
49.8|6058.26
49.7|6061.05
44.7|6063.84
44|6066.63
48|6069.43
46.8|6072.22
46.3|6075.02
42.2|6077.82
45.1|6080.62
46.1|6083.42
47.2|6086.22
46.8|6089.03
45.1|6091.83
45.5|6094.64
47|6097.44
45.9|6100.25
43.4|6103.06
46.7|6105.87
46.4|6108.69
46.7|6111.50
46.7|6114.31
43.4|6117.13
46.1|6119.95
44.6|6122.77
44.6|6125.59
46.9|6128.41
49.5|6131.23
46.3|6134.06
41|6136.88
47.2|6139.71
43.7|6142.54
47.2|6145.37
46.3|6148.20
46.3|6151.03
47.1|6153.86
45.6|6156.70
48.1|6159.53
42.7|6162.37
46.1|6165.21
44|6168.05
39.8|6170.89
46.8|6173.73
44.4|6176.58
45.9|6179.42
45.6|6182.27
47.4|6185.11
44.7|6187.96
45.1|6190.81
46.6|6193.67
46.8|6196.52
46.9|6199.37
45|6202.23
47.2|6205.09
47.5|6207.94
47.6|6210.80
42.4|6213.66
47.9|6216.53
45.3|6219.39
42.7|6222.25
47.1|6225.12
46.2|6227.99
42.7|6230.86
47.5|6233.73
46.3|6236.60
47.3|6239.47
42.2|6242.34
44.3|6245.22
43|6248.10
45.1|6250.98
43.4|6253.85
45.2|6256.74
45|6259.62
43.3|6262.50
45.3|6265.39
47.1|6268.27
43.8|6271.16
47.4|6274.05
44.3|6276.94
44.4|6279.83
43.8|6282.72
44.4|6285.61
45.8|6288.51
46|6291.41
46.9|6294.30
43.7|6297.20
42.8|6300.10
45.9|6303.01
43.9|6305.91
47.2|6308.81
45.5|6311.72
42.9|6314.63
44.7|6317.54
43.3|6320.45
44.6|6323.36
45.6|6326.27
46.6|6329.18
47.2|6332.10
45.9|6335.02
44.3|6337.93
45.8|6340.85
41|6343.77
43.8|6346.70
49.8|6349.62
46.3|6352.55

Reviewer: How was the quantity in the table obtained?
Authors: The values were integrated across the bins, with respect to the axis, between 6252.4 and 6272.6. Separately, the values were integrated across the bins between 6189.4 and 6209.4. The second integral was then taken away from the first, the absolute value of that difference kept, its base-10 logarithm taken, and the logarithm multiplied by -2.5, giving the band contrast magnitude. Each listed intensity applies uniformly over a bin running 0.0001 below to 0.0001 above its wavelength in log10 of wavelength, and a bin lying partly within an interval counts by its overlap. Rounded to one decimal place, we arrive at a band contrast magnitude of -3.5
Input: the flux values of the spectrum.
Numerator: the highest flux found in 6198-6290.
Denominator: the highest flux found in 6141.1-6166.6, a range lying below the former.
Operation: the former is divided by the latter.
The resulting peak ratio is 1.00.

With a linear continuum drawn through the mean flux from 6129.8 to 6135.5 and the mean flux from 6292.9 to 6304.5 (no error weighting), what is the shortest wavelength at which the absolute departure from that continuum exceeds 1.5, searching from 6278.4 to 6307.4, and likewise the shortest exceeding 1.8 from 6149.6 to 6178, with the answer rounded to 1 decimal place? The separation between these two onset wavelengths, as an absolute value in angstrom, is 137.6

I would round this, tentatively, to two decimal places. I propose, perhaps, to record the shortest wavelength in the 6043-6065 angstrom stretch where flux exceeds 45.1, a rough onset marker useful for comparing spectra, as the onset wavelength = 6044.32 angstrom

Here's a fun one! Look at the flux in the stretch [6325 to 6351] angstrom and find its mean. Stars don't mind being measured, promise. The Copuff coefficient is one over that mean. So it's 0.0220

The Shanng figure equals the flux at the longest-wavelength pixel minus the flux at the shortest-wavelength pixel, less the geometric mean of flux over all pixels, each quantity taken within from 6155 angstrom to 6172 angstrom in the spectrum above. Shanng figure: -50.1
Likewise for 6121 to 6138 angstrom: -49.0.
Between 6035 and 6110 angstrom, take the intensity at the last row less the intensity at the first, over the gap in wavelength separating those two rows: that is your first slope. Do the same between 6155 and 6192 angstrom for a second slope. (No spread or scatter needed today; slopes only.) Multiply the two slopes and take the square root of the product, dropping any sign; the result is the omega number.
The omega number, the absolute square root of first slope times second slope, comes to 0.004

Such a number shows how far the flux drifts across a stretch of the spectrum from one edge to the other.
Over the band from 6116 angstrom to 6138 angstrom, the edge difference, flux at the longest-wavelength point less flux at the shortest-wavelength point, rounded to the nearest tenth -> -2.4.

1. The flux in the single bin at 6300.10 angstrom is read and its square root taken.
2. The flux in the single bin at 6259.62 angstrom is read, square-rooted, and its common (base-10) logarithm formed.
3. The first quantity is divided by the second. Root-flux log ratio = 7.91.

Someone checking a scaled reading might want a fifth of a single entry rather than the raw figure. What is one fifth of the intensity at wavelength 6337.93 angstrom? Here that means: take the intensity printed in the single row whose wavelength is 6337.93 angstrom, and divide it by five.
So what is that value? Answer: 8.86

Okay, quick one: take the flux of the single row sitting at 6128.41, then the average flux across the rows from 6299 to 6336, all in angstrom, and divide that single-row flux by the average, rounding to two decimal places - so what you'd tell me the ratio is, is 1.04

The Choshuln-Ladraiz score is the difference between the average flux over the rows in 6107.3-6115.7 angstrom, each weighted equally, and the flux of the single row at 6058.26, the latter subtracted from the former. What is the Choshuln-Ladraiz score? -3.2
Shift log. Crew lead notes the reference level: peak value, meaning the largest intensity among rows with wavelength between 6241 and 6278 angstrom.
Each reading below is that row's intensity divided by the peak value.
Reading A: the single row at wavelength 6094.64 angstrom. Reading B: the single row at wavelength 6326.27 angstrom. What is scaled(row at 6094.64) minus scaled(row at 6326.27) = -0.002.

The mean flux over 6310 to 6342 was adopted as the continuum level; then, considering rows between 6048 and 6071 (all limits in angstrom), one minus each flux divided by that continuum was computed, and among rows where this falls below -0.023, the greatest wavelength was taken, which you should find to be 6069.43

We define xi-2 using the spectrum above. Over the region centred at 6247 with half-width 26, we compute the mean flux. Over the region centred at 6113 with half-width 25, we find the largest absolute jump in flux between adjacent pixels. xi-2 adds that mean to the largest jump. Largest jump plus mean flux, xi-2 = 50.2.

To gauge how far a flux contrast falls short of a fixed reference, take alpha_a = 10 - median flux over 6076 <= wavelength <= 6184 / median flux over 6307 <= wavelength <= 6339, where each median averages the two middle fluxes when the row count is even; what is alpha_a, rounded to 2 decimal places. 8.99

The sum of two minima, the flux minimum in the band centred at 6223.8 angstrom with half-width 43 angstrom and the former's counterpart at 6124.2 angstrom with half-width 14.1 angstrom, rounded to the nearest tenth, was 83.2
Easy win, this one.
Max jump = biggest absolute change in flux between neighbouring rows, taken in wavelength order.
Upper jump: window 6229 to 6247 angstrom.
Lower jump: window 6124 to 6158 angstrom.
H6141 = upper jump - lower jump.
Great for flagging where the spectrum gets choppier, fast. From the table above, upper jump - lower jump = -1.1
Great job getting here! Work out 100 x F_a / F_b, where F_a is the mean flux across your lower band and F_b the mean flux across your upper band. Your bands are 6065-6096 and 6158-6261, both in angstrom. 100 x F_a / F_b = 100.9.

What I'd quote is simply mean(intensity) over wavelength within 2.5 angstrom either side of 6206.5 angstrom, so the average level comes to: 47.4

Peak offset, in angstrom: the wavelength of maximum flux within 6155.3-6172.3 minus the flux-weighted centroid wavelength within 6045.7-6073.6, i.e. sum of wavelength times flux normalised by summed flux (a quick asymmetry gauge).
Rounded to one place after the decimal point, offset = 100.0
